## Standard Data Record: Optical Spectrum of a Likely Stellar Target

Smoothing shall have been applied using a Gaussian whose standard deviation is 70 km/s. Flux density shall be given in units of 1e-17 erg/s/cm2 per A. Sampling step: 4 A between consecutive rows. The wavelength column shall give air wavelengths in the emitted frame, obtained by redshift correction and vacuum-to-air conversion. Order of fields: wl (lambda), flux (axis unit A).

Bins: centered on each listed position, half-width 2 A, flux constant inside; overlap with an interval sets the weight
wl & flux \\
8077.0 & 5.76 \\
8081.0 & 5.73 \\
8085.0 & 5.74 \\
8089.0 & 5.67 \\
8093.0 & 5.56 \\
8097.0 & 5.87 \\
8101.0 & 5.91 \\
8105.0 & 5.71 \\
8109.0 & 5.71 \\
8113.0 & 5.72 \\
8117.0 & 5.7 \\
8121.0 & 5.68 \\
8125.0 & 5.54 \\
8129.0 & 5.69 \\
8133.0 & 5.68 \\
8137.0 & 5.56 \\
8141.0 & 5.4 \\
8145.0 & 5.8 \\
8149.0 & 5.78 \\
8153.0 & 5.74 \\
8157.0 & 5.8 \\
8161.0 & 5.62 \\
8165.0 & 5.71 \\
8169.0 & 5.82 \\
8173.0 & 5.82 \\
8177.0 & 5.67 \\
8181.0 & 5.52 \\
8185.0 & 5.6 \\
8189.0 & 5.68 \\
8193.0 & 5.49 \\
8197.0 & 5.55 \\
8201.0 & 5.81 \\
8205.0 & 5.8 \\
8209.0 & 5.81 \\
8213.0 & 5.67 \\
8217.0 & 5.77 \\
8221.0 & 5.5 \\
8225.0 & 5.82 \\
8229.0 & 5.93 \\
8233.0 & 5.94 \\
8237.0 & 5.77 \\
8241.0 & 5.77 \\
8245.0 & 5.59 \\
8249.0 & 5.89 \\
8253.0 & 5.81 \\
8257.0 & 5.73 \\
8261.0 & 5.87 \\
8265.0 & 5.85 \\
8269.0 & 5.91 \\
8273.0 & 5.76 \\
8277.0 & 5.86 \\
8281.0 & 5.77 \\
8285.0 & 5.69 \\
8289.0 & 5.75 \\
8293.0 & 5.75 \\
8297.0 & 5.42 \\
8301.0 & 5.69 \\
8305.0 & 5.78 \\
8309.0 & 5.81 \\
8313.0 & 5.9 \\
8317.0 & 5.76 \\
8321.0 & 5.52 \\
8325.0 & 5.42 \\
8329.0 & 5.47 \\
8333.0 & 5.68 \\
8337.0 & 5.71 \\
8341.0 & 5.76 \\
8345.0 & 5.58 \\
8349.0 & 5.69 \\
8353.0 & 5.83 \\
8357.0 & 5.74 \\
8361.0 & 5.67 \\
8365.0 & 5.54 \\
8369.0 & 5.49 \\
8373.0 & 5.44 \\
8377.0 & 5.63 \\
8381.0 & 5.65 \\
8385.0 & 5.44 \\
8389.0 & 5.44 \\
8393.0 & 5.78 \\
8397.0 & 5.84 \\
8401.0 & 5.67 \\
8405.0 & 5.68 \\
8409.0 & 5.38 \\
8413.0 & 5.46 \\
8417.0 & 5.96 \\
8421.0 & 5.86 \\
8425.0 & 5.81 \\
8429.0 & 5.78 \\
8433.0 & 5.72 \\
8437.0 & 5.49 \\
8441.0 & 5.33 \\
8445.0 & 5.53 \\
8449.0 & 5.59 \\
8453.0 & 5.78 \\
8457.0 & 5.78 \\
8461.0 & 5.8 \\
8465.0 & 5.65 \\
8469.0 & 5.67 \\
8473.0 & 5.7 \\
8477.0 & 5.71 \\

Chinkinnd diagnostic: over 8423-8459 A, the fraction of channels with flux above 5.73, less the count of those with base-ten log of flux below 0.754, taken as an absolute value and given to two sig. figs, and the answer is 3.6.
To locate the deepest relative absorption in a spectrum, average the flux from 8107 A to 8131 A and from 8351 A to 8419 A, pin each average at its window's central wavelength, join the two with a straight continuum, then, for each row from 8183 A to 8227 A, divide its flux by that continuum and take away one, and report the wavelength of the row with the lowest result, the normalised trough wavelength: 8193.0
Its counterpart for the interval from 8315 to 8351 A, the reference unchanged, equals 8325.0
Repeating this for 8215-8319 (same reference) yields 8297.0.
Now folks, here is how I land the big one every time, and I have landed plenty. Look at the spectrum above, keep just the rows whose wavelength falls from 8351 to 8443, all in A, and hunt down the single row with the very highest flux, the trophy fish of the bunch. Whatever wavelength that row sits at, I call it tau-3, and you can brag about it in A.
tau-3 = 8417.0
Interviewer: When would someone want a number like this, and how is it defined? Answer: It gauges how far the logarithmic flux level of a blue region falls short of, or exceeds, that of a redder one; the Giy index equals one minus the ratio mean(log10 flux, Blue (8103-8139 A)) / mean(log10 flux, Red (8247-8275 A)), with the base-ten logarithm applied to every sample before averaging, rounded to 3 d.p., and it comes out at 0.016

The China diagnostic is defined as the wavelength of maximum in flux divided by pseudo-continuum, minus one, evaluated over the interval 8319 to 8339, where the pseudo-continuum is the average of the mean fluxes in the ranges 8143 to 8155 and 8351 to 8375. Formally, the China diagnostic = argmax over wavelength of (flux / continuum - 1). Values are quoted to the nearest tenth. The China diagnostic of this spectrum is 8337.0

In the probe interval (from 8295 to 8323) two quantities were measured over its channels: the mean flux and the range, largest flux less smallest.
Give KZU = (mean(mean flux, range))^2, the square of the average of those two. 9.5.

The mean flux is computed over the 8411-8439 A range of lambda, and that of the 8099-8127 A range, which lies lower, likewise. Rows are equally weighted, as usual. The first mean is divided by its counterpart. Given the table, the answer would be 1.00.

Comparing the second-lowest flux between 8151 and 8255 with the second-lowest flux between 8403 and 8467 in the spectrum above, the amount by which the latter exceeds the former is -0.12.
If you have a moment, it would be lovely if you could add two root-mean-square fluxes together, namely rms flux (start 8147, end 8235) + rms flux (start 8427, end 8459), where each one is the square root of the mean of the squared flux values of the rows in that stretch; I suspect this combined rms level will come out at 11.3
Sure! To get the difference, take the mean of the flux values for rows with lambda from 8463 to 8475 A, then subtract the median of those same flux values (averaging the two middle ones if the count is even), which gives 0.00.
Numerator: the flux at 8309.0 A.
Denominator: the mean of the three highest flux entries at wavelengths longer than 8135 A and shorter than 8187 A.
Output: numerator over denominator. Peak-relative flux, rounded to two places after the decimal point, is 1.00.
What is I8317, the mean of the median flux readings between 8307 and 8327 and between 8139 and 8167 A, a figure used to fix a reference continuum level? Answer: 5.75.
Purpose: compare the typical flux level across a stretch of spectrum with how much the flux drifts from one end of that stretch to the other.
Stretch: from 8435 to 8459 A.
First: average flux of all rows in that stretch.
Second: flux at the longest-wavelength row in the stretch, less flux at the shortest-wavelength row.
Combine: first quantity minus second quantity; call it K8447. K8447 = 5.3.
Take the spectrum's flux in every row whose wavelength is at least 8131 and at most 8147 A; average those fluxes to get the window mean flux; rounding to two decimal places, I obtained 5.61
